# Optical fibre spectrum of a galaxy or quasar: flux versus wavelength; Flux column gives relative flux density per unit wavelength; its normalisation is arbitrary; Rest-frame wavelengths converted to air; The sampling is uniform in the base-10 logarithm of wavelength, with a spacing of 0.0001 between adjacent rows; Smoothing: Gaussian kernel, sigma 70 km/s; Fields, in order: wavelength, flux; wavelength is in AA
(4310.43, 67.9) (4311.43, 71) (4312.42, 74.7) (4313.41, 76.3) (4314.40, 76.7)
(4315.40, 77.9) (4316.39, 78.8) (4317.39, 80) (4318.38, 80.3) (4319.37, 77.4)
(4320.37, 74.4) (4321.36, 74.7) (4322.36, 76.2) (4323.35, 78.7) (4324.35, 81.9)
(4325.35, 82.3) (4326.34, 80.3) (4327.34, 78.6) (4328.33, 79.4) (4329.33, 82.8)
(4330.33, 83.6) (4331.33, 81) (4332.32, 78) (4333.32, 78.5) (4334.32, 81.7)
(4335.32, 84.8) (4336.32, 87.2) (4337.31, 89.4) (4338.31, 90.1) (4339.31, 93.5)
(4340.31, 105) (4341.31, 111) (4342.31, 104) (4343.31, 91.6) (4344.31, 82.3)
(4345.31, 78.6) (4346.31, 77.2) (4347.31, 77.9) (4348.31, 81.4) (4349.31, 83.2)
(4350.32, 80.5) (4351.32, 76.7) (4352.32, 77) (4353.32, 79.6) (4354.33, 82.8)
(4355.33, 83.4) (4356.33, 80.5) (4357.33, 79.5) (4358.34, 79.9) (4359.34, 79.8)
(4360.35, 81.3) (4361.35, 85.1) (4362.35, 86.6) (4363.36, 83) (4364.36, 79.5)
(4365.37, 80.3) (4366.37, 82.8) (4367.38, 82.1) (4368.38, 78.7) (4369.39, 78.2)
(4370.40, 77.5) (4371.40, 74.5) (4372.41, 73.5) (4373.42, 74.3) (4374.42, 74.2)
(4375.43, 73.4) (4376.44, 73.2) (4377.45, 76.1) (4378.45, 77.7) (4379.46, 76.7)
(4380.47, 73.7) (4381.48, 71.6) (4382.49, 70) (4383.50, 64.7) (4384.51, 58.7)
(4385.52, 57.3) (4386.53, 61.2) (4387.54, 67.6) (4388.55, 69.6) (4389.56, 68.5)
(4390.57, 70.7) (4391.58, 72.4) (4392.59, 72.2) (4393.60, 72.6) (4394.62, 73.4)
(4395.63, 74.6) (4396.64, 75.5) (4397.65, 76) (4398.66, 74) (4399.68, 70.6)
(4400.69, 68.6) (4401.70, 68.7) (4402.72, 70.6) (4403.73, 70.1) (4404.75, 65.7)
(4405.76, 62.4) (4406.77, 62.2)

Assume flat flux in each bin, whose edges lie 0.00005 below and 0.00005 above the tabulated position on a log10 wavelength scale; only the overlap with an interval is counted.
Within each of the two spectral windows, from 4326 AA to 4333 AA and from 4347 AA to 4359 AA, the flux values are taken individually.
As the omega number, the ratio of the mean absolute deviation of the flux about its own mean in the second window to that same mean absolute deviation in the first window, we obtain 1.1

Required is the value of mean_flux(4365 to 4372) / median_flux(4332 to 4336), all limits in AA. 0.99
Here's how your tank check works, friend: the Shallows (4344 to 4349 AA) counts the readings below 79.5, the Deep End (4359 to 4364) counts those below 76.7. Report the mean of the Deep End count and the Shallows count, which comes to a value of 1.5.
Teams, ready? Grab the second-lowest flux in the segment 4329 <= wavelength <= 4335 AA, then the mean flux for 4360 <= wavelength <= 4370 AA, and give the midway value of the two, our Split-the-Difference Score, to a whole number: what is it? 80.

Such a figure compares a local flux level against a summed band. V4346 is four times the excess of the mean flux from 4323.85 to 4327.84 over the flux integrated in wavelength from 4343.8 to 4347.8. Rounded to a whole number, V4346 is -942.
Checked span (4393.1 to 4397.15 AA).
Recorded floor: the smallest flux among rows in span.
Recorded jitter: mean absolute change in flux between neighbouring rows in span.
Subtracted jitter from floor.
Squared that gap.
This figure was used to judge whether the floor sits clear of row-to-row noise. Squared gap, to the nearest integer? 5131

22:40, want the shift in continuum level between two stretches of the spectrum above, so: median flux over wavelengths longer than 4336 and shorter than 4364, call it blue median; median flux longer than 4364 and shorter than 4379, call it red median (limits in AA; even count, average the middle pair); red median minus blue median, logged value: -5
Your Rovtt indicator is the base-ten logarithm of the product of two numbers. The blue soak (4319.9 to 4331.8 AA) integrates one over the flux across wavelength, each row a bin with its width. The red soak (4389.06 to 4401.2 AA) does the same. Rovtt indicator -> -1.60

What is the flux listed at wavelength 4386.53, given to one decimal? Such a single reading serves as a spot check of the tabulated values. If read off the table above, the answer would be 61.2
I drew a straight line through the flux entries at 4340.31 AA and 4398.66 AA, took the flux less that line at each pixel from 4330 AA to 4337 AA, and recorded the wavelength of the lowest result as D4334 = 4332.32 AA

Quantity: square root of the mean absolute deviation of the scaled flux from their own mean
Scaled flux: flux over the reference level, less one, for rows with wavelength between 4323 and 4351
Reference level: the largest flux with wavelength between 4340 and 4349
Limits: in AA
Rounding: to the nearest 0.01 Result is 0.24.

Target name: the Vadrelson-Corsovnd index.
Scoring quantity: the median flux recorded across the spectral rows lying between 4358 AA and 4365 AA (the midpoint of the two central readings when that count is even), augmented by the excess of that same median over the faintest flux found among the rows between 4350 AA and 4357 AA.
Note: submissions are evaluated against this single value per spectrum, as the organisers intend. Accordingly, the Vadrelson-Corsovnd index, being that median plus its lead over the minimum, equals 86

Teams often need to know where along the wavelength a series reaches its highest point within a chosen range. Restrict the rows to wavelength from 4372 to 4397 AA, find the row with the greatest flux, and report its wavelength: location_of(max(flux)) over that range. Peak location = 4378.45 AA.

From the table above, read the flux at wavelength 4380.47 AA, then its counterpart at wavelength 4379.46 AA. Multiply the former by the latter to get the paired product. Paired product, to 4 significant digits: 5653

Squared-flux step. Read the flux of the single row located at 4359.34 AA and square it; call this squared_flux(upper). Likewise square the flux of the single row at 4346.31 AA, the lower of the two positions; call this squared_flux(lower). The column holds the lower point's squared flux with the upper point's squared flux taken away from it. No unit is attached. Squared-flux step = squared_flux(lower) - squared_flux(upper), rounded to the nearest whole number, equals -408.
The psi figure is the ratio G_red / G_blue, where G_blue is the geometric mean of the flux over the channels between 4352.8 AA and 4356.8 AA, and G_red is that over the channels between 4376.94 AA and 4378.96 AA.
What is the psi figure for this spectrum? 0.94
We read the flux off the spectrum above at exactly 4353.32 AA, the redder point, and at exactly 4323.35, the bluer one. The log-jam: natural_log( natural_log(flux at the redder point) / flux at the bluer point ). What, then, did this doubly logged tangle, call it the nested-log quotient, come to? -2.889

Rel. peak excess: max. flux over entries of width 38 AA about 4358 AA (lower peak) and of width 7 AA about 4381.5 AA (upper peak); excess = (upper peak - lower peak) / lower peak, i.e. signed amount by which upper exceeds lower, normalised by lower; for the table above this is -0.30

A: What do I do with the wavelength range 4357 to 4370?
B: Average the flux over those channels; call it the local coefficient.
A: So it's 81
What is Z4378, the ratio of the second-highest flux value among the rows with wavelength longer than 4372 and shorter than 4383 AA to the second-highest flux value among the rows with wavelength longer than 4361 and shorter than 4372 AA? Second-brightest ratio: 0.90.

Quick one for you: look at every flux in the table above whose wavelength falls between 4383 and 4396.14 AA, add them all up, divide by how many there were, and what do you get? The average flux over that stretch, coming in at 68.0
